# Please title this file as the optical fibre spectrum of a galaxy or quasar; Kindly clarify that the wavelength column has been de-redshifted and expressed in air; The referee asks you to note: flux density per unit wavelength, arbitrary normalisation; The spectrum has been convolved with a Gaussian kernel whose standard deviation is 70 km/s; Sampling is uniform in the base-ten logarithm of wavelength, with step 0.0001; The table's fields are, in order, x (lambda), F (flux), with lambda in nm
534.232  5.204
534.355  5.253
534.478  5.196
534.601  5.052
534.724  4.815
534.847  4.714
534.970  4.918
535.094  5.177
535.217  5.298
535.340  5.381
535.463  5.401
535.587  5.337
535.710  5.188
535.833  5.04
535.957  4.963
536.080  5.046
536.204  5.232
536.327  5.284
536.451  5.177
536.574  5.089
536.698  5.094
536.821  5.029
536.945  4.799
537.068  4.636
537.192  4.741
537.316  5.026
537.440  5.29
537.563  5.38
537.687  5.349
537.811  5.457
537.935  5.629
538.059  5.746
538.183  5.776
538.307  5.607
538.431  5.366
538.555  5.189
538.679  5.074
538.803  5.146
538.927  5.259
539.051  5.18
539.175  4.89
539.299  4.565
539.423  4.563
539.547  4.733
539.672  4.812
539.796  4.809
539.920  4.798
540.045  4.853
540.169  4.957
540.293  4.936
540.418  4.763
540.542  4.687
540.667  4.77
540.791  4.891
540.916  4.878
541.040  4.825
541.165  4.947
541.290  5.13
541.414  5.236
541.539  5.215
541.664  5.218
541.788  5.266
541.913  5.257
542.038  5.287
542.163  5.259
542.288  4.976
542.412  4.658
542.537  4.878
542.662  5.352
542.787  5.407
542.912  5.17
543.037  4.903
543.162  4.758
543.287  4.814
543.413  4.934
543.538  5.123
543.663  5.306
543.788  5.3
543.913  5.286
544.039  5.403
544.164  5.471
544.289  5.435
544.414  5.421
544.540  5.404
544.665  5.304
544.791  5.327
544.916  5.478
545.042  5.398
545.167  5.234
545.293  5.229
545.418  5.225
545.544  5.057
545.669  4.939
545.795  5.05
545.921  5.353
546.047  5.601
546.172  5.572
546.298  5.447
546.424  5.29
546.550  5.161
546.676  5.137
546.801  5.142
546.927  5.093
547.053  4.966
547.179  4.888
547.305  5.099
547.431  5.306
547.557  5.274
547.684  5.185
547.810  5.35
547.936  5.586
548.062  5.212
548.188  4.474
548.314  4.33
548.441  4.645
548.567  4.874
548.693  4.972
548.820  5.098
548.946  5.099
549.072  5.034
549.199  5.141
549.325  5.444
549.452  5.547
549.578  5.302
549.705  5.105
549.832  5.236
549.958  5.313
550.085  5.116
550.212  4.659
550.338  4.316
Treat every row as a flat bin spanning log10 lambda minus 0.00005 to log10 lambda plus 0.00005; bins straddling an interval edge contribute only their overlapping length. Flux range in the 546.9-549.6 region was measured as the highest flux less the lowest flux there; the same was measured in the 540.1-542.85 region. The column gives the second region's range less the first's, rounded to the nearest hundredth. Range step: -0.51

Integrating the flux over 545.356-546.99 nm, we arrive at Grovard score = 8.56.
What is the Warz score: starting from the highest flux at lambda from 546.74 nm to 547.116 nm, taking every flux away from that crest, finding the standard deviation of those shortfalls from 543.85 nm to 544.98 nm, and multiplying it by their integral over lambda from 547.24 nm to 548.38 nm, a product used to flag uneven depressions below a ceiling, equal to 0.004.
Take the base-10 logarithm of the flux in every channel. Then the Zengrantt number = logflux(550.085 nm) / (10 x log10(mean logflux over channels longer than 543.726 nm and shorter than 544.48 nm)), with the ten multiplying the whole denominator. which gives -0.521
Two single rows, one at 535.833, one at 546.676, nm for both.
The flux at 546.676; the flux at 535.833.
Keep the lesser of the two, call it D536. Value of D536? 5.0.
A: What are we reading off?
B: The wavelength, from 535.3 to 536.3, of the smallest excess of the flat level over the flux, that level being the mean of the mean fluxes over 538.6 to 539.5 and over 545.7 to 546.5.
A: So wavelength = 535.463 nm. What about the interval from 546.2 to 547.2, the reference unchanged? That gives 546.298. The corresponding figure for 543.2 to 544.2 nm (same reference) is 544.164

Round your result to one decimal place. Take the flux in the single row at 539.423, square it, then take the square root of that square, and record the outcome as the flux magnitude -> 4.6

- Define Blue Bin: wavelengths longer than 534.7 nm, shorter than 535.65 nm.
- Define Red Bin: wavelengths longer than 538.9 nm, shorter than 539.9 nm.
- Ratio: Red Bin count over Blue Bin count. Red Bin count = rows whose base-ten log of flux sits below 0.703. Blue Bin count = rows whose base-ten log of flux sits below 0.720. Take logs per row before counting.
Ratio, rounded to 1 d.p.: 1.5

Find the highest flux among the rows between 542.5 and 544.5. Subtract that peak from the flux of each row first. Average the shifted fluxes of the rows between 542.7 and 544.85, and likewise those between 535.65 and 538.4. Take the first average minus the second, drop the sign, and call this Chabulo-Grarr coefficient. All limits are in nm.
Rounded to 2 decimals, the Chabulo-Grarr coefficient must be 0.01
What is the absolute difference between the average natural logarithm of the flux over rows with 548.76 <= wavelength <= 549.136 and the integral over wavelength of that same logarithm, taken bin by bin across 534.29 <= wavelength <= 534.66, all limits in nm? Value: 1.02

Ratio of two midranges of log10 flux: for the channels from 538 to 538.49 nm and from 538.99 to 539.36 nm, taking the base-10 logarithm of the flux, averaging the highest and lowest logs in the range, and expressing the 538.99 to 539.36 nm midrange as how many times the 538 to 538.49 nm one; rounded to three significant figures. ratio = 0.921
